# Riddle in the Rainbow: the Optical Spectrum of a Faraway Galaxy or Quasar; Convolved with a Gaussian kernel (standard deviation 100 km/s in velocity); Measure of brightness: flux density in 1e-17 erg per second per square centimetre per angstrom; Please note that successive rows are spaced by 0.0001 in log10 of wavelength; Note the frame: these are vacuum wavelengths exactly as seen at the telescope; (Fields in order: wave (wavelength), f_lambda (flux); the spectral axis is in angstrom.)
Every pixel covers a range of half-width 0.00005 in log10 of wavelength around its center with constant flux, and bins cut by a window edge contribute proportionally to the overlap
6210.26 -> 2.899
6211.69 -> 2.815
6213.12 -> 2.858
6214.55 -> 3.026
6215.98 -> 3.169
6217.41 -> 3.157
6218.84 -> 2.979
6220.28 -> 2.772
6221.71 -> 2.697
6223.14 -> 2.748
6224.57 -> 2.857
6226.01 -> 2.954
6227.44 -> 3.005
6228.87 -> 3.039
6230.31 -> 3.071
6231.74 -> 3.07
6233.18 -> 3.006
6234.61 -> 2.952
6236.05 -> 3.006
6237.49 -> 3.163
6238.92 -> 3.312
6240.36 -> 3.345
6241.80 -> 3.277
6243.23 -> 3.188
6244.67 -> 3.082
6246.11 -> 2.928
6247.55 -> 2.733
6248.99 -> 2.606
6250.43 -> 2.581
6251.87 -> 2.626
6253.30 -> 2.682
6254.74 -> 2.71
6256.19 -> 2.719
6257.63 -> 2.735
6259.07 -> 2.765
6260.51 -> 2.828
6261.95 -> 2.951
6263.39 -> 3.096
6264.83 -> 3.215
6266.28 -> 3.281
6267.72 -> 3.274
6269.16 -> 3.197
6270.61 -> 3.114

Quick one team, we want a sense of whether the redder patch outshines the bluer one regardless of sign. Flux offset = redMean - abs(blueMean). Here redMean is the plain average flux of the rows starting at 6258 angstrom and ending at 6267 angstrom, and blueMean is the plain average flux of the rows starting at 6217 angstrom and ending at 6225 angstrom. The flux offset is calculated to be 0.15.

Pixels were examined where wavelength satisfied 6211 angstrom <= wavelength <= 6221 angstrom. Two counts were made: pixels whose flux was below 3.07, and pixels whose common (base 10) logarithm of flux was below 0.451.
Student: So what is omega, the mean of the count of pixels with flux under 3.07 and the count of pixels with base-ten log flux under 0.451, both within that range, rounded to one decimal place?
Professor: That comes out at 3.5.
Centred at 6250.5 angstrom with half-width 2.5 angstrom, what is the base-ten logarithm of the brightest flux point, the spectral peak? 0.419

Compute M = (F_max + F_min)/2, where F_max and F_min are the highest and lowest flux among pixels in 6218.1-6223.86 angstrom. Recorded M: 2.84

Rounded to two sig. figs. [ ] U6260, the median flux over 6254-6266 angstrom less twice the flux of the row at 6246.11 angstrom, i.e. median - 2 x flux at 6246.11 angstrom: -3.1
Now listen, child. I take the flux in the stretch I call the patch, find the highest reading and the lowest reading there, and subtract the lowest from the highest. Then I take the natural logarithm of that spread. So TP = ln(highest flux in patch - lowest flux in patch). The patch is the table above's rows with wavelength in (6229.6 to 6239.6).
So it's -1.02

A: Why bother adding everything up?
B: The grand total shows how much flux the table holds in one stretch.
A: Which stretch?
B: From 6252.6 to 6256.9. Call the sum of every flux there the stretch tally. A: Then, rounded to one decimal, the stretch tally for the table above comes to 8.1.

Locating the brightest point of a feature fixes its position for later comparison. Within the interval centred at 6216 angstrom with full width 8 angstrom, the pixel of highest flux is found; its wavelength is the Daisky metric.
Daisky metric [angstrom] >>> 6215.98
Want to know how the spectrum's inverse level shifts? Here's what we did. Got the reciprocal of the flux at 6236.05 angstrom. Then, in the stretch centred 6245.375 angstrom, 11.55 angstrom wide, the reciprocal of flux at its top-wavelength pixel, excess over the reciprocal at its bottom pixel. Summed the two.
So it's 0.42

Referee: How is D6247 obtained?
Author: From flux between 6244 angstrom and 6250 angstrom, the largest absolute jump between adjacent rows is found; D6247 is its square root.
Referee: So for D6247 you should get 0.44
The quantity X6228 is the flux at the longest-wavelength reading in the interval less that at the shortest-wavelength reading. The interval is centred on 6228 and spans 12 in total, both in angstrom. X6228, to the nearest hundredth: 0.26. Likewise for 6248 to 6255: 0.10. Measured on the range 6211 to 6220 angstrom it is 0.16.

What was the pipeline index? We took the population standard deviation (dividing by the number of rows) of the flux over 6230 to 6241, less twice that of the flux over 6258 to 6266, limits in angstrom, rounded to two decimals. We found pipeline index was -0.20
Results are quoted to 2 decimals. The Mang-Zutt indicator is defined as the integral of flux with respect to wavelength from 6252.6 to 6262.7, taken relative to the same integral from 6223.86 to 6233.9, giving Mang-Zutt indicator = 0.93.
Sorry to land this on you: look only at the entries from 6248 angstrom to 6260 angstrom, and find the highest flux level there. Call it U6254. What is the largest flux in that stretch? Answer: 2.765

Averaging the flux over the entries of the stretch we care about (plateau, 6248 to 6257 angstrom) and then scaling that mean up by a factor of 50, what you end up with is 133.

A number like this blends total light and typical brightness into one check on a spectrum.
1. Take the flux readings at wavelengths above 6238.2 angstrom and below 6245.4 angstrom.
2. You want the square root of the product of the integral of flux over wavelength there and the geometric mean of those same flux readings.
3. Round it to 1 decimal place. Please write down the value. 8.7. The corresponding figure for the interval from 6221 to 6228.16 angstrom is 7.6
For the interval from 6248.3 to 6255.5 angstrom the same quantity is 7.1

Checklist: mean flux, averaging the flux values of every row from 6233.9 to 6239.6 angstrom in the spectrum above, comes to 3.11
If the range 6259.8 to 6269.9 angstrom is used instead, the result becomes 3.12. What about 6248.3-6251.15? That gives 2.59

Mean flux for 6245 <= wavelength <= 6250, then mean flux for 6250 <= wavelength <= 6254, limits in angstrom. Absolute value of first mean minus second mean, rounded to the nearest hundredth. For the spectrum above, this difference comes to 0.13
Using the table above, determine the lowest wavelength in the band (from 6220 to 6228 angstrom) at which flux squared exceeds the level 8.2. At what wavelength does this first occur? 6226.01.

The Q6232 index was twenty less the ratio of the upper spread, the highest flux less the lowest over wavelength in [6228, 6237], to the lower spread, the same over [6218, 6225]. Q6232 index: 19.6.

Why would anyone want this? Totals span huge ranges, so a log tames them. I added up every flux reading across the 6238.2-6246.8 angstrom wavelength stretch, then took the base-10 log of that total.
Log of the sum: 1.28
